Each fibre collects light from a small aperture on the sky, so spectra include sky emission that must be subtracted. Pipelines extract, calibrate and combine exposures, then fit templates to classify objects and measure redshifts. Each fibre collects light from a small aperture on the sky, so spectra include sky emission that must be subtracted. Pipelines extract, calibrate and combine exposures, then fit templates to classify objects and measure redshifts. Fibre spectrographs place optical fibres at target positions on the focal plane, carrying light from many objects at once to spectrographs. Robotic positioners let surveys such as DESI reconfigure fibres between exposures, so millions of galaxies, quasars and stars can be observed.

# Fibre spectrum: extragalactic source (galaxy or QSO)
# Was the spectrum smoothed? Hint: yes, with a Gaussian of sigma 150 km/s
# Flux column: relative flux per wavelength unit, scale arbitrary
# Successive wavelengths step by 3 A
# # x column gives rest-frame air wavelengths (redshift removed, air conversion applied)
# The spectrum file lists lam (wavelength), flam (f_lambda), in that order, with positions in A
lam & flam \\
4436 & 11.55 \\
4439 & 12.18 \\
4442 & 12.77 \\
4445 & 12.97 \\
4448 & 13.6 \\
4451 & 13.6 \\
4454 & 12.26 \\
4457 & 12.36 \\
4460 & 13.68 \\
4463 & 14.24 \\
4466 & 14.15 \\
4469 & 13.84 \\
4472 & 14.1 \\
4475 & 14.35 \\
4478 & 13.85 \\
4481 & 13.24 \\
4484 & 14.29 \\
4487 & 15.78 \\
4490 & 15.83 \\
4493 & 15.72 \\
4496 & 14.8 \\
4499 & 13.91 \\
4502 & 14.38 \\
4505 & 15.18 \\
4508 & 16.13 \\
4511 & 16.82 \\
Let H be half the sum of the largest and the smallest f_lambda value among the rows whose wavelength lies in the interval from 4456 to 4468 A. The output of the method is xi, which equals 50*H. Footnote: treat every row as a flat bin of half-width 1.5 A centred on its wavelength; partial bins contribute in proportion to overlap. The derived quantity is 665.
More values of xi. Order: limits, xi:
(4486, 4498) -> 766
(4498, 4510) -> 751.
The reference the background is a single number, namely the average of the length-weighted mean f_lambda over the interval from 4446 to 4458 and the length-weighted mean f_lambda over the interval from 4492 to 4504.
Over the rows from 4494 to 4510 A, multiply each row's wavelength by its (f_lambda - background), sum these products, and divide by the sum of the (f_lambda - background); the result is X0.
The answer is 4504.2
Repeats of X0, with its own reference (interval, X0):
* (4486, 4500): 4490.9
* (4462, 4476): 4469.3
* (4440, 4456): 4448.3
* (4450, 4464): 4454.3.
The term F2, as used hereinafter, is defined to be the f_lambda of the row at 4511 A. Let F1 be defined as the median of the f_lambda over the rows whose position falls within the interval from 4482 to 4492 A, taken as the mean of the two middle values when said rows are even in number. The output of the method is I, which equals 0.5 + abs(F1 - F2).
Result 1.5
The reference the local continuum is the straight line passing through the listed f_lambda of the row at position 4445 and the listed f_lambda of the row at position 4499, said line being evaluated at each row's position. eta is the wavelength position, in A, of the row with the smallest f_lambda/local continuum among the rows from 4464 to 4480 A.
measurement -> 4478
